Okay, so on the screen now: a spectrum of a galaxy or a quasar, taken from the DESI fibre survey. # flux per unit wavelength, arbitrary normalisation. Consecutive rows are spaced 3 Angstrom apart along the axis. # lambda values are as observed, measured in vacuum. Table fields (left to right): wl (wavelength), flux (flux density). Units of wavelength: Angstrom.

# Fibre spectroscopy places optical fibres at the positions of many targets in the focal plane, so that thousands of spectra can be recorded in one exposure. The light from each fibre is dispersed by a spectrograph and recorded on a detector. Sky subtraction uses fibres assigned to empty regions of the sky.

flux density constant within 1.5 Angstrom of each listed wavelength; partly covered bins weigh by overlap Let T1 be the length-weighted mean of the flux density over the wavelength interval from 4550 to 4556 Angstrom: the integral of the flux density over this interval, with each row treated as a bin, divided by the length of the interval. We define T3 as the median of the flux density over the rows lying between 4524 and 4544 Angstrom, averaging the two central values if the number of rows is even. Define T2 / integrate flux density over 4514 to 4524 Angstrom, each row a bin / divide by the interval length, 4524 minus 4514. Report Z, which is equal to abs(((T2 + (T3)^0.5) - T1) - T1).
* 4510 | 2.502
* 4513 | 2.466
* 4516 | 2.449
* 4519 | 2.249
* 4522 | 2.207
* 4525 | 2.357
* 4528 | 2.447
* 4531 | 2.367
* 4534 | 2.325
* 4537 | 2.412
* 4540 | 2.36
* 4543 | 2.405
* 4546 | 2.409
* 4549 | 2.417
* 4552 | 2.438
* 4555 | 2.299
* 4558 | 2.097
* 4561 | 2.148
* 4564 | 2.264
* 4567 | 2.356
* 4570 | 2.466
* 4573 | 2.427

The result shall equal 0.91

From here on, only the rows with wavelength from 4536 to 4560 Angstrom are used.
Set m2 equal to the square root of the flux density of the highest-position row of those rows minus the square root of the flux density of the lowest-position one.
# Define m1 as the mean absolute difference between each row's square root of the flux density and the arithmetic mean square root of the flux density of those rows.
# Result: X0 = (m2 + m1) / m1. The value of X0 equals -3.0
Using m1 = 0.0260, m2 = -0.105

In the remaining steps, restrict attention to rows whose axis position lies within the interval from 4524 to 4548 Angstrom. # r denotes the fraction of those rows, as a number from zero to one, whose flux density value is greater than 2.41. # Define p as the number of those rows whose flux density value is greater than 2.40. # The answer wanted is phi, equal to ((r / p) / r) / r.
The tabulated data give 1.0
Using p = 4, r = 0.25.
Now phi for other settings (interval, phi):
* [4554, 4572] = 6.0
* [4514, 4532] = 1.5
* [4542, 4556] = 0.6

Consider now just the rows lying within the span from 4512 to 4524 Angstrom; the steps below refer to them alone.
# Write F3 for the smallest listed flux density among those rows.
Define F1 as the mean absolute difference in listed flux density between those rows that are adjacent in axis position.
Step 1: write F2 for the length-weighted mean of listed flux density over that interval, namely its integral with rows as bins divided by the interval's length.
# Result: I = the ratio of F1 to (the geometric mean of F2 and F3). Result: 0.038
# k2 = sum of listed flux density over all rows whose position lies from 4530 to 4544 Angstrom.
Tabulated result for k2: 11.9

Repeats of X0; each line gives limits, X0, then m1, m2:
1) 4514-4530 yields 1.0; 0.0299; -0.001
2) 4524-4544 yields 2.4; 0.0110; 0.016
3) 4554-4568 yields 1.6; 0.0296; 0.019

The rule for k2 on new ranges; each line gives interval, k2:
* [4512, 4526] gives 11.7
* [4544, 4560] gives 11.7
